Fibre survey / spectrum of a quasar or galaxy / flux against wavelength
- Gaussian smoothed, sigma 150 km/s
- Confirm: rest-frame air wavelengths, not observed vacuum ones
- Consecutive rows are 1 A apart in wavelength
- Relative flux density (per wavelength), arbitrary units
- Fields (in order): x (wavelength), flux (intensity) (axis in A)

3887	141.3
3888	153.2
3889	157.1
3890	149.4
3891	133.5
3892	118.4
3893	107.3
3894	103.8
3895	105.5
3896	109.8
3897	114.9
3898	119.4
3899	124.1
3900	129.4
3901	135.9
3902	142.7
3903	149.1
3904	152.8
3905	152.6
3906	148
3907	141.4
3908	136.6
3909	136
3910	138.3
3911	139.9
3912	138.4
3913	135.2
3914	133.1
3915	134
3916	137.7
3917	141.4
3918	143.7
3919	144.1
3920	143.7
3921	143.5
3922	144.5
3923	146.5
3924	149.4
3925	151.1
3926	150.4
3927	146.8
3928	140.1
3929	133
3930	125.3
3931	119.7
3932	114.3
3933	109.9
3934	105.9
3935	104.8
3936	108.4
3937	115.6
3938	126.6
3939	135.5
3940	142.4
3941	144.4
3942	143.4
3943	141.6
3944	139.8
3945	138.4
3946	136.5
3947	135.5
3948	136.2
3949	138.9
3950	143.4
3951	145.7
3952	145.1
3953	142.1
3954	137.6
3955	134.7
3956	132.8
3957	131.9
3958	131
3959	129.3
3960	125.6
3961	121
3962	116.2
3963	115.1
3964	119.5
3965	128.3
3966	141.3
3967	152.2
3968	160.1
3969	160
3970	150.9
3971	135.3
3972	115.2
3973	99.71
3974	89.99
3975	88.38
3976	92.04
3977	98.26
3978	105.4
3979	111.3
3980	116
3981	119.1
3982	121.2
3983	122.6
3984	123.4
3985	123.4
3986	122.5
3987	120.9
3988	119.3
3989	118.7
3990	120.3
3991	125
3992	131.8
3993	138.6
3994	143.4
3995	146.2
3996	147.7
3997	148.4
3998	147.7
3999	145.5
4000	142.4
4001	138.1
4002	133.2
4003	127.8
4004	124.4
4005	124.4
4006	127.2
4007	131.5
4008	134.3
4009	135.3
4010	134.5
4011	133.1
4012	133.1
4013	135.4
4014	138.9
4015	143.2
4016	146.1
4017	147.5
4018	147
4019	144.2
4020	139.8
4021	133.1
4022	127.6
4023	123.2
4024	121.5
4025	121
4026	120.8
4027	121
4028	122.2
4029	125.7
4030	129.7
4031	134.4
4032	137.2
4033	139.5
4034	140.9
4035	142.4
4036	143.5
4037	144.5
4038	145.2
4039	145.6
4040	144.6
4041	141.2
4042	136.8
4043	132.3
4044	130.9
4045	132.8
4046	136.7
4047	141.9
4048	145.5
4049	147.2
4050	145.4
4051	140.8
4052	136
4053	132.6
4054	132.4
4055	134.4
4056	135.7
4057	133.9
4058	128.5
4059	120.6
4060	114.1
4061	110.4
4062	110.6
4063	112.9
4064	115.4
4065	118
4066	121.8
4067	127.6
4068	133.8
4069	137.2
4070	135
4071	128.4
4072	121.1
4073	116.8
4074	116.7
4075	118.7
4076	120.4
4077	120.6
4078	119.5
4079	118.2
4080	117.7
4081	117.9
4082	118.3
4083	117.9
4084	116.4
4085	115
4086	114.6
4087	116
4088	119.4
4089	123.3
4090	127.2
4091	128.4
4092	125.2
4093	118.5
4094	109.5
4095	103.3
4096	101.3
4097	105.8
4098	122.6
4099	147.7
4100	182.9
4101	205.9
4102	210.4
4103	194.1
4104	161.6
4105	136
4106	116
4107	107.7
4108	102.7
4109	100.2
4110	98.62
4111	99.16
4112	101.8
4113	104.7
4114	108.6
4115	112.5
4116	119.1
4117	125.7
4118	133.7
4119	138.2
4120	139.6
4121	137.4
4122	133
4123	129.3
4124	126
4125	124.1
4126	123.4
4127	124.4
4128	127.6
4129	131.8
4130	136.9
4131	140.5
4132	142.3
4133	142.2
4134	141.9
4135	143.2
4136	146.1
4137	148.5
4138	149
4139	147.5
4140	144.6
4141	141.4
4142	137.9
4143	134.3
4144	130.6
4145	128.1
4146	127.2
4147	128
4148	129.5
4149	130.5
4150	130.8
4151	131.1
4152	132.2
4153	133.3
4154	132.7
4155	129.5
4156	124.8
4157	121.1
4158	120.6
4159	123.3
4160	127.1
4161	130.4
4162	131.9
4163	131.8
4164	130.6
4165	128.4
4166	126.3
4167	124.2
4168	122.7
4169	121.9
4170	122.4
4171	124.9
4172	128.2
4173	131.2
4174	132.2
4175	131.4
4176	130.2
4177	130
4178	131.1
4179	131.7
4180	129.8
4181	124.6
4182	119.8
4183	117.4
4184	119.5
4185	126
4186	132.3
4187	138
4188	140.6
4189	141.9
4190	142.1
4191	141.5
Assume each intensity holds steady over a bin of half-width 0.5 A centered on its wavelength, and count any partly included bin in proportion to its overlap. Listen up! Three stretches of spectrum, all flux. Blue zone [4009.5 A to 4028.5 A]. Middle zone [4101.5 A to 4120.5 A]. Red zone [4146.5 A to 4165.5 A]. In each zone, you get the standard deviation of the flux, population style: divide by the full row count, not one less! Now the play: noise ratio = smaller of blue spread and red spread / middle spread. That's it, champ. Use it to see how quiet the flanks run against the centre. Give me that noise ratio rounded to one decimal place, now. 0.1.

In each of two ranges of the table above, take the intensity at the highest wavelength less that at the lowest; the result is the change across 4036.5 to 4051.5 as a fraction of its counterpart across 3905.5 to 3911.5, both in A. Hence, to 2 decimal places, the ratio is 0.46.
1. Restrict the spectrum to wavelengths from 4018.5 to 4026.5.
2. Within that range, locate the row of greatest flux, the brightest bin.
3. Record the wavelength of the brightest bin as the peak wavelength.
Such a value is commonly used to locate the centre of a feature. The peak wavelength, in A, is 4019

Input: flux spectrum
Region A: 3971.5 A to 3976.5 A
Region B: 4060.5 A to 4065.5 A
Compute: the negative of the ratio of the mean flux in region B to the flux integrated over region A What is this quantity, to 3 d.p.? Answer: -0.234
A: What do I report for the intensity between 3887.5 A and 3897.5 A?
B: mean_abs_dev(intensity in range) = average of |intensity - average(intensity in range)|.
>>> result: 18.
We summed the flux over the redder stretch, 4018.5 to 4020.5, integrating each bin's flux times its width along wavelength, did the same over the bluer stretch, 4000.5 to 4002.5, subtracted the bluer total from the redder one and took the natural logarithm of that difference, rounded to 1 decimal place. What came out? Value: 2.5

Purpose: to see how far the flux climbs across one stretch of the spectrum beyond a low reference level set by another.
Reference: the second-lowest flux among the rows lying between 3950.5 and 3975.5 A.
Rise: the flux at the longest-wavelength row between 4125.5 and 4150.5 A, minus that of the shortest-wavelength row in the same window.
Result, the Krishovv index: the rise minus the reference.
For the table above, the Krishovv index -83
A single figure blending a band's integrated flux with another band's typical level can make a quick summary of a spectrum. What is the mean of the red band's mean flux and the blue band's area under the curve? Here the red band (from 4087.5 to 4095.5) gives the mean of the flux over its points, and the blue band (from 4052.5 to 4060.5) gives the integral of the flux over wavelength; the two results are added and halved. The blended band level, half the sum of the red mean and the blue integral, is 576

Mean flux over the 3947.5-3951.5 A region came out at 141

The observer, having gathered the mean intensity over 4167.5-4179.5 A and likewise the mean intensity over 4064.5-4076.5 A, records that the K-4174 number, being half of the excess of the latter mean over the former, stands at -1.8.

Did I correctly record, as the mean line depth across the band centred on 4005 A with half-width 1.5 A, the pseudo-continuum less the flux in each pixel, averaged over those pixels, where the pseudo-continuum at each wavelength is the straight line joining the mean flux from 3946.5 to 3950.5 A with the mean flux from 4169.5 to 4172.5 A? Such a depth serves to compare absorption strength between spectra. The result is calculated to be 10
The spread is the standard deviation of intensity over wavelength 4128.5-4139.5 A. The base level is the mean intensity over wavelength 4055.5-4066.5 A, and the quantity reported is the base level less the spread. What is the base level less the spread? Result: 115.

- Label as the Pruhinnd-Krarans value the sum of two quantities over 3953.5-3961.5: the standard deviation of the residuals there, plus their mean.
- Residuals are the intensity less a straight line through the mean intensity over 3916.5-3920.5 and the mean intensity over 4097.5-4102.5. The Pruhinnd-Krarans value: -14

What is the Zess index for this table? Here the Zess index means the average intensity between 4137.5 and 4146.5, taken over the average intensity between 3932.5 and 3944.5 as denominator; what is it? 1.09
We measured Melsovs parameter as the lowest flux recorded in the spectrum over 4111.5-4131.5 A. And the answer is 101.8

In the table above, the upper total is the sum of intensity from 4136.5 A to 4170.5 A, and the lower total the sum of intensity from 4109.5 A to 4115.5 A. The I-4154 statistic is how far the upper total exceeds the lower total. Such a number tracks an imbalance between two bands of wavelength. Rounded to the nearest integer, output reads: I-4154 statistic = 3829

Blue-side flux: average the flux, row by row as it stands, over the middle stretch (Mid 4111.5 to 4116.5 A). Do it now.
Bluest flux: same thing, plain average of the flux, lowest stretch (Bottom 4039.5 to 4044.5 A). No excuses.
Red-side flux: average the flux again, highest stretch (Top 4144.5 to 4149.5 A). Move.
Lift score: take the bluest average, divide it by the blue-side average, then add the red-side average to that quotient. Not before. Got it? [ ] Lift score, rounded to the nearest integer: 130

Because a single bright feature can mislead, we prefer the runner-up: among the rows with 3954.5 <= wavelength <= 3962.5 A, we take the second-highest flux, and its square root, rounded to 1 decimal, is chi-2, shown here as 11.5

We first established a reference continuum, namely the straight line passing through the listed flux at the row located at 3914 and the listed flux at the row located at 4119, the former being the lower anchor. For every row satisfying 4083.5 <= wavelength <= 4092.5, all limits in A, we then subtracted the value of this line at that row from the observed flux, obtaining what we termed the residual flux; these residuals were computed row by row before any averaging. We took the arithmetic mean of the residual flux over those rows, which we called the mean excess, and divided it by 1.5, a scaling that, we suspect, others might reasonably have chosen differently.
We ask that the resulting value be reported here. -11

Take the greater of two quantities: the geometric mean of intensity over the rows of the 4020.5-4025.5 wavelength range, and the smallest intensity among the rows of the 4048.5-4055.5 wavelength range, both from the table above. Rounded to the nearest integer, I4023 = 132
